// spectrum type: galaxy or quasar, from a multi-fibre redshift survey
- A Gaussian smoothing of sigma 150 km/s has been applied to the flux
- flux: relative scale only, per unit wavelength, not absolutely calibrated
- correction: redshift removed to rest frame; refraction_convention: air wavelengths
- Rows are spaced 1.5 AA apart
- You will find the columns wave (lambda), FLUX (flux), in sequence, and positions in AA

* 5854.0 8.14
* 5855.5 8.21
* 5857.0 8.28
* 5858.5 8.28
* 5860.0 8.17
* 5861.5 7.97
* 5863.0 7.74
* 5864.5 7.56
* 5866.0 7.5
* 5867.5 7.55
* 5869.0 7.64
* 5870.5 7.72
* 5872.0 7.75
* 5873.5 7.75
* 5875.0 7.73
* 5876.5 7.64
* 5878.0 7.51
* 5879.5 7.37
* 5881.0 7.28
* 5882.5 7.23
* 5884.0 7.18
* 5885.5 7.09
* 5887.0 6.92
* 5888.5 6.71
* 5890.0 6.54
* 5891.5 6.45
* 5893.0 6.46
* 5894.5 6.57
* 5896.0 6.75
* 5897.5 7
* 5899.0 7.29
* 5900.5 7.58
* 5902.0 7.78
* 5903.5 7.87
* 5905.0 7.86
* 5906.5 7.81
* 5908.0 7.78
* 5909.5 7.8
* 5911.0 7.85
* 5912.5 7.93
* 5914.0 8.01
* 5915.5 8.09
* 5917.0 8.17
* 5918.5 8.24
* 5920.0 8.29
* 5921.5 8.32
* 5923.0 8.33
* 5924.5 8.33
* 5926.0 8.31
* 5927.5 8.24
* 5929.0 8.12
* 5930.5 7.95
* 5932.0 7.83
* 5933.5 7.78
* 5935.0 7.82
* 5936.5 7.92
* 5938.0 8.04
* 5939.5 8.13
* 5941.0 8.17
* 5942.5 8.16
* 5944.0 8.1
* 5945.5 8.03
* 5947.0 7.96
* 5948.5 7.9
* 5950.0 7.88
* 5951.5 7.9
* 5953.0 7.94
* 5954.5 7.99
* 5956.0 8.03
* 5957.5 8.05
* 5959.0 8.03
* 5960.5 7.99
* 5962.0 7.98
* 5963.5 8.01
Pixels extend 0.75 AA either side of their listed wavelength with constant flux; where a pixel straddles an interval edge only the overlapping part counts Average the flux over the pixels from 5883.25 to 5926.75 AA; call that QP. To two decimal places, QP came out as 7.56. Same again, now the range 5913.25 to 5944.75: 8.11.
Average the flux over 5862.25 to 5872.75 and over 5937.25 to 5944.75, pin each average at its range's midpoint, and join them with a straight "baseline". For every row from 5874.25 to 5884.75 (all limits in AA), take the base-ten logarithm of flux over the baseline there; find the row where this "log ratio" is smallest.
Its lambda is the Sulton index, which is 5884.0 AA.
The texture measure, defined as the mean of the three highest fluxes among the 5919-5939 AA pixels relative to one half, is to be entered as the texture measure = 16.7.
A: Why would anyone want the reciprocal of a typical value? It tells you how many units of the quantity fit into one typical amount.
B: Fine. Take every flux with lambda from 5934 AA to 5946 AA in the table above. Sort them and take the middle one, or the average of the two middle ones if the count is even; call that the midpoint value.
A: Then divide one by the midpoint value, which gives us 0.124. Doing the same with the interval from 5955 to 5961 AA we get 0.125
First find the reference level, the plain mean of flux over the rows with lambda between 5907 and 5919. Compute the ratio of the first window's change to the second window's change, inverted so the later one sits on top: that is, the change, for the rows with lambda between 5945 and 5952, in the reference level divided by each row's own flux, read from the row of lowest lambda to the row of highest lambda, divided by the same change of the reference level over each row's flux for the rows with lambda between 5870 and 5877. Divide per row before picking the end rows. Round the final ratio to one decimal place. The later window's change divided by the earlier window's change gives 1.5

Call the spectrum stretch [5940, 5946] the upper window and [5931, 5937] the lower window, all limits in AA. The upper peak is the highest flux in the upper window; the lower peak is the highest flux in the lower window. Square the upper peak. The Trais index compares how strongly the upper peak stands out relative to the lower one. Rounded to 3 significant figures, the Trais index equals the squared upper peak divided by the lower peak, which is 8.43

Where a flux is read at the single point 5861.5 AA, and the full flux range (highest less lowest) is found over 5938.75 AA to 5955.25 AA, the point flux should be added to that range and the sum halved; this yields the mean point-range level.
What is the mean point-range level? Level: 4.13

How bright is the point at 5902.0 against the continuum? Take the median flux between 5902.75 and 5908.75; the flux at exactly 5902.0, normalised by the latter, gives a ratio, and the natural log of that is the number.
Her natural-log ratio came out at -0.007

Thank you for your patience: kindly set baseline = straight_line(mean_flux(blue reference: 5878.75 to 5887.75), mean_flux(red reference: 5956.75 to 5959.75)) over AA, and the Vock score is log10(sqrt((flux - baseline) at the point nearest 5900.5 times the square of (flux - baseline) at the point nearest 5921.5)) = -0.50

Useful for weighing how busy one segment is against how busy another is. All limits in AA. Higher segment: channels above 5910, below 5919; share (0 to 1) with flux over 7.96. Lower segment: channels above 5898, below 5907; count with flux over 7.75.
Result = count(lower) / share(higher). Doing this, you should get 6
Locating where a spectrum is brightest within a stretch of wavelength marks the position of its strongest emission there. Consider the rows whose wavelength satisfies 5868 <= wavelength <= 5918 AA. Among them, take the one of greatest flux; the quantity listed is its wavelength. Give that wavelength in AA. 5917.0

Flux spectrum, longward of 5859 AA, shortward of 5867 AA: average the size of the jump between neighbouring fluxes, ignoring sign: 0.17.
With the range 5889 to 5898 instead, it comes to 0.13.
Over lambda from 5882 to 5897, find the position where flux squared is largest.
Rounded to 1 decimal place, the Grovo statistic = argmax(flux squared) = 5882.5 AA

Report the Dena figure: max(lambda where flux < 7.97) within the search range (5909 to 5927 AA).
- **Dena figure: 5912.5 AA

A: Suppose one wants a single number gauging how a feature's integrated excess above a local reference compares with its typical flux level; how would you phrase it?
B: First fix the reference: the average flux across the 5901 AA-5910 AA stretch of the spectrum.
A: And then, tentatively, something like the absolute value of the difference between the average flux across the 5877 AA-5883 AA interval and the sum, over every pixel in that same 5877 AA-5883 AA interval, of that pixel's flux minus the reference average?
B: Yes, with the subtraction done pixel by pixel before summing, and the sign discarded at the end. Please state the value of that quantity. 9.2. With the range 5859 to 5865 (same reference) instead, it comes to 7.7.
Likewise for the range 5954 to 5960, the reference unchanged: 7.2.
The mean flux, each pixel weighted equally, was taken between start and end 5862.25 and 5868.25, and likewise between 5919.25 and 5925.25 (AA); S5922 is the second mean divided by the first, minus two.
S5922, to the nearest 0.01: -0.90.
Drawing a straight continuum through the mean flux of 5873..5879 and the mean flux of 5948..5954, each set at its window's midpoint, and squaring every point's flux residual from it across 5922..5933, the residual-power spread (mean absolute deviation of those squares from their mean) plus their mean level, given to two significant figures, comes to 0.25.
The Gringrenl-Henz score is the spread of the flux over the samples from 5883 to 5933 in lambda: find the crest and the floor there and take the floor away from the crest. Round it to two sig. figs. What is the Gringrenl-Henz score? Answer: 1.9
